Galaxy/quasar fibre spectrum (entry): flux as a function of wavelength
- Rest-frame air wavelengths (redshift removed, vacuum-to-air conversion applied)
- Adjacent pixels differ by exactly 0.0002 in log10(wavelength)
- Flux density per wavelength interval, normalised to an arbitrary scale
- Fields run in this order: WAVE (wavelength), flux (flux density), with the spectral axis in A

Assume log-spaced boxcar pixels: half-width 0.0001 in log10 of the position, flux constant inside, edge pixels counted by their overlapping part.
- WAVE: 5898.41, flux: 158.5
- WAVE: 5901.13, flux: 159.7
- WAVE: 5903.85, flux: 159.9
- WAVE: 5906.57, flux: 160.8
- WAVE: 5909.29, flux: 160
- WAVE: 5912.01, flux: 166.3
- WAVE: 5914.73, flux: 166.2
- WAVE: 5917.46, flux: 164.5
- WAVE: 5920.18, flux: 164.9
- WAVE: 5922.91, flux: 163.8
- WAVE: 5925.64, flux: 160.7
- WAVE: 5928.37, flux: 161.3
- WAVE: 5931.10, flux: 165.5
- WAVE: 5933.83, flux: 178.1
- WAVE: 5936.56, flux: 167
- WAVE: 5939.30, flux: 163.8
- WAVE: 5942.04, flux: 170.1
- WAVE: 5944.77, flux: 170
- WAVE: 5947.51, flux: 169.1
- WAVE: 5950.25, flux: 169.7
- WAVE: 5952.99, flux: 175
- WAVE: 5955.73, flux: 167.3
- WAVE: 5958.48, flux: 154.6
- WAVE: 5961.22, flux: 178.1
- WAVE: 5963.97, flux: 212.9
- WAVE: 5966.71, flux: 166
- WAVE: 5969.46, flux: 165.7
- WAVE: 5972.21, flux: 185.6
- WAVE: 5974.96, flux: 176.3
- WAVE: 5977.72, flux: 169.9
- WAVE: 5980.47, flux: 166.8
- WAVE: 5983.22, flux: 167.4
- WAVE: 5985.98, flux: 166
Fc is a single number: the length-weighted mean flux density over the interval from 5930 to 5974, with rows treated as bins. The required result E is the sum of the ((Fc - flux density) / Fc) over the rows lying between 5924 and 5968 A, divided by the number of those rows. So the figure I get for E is 0.01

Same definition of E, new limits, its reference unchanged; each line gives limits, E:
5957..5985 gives -0.01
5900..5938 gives 0.05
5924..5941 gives 0.04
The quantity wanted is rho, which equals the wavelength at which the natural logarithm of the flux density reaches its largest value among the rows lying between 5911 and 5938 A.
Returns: 5933.83 A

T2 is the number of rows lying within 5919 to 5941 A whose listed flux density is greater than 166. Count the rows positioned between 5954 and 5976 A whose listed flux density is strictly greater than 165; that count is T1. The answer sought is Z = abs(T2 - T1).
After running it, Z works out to 5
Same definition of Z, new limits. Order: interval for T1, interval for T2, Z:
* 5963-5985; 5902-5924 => 6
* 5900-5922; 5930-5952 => 4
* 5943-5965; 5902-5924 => 5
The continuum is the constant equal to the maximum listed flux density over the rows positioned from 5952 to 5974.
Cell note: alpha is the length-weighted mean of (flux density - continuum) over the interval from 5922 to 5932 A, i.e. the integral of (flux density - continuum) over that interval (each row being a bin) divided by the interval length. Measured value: -50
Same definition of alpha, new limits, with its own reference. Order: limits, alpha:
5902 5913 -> -51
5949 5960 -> -46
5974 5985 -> -43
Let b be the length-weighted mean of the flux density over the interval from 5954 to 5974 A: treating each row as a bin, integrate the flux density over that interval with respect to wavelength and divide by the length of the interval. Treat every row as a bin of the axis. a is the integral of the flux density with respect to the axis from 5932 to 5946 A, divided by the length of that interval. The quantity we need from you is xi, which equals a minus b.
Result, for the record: -6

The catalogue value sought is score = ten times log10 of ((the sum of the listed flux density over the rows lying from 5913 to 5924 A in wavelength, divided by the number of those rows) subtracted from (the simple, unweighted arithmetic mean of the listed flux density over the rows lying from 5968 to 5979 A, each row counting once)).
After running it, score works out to 10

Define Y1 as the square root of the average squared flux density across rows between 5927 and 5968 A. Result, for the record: 172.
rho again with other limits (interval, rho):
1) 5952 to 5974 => 5963.97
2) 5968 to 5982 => 5972.21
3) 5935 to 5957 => 5952.99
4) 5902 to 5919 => 5912.01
